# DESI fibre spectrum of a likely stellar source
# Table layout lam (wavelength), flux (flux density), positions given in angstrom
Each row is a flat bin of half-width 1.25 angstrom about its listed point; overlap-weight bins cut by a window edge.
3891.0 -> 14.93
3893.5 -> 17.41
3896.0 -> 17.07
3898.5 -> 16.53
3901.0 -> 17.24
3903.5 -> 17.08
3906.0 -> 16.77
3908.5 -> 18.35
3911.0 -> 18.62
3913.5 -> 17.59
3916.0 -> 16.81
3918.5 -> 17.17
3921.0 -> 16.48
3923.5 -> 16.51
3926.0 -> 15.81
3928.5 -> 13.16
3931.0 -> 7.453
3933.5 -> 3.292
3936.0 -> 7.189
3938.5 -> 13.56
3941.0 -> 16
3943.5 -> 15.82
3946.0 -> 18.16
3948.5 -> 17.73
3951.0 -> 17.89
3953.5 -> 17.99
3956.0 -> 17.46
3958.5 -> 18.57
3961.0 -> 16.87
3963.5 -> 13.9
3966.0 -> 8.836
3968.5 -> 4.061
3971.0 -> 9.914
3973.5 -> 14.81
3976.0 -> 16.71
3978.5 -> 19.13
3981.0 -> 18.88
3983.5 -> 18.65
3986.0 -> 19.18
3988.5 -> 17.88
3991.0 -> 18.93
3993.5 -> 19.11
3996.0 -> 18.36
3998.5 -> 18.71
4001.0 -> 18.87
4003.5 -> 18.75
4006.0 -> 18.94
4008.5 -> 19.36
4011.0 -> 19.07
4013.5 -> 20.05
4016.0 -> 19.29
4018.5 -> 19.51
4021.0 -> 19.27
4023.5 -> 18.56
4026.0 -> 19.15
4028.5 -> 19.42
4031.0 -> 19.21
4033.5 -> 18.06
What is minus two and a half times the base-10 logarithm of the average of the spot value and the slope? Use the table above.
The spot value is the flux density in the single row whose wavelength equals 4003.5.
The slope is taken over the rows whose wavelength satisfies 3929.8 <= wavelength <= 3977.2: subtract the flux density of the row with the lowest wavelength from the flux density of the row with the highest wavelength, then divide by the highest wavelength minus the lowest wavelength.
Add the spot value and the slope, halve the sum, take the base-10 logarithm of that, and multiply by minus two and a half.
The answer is -2.44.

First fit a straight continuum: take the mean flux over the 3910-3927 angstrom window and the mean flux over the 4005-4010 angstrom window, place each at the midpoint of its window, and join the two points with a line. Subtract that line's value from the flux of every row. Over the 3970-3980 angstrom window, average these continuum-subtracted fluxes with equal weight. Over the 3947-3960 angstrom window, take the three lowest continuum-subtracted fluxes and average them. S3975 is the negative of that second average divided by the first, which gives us 0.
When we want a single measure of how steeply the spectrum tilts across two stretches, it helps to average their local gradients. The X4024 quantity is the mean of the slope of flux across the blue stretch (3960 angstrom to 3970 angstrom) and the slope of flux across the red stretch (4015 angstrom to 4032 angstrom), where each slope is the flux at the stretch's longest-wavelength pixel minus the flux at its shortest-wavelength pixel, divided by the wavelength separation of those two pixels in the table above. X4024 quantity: -0.9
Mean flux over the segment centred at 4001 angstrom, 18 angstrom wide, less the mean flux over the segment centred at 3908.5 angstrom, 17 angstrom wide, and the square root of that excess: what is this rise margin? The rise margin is 1.17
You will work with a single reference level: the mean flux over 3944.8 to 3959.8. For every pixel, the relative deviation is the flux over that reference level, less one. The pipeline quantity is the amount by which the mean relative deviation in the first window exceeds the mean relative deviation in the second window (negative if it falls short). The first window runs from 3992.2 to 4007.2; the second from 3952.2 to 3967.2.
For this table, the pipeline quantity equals 0.18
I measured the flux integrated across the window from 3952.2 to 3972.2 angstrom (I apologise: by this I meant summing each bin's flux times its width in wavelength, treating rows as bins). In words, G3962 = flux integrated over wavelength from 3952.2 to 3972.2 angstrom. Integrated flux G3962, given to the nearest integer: 269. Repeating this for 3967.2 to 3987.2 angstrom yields 303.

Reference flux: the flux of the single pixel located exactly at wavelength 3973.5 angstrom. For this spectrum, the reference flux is 14.81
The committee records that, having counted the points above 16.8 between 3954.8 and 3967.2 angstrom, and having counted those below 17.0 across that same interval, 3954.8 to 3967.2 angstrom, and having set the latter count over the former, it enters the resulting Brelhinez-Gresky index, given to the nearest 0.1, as 1.0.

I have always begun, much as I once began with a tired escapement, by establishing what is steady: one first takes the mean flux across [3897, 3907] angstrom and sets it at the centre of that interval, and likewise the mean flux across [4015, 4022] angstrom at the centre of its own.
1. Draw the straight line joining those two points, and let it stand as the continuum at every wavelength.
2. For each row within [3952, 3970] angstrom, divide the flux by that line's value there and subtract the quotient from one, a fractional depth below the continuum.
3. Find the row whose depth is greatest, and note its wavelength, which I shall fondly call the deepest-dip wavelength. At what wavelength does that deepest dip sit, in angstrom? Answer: 3968.5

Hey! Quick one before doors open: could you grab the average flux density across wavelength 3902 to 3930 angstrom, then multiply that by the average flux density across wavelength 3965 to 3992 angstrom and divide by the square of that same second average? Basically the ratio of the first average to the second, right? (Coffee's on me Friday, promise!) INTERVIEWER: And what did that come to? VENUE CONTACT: 1.10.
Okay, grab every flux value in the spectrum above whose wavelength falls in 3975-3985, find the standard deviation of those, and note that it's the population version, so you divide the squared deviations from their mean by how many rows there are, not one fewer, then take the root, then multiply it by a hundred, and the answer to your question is 96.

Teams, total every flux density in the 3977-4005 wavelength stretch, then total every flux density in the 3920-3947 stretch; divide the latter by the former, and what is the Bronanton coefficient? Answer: 0.69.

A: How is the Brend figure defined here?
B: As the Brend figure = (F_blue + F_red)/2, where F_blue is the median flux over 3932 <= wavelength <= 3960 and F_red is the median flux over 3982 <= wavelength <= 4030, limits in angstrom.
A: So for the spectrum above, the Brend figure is 18.3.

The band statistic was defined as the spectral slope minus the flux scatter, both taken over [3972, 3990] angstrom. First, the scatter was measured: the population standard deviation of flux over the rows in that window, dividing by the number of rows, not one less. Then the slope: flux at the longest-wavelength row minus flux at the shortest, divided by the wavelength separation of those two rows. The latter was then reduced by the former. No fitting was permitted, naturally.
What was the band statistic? -1.3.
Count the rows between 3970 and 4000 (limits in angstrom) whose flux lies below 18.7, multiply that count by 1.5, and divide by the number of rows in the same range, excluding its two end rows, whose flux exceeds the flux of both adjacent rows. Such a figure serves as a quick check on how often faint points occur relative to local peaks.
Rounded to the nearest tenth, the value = 3.0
